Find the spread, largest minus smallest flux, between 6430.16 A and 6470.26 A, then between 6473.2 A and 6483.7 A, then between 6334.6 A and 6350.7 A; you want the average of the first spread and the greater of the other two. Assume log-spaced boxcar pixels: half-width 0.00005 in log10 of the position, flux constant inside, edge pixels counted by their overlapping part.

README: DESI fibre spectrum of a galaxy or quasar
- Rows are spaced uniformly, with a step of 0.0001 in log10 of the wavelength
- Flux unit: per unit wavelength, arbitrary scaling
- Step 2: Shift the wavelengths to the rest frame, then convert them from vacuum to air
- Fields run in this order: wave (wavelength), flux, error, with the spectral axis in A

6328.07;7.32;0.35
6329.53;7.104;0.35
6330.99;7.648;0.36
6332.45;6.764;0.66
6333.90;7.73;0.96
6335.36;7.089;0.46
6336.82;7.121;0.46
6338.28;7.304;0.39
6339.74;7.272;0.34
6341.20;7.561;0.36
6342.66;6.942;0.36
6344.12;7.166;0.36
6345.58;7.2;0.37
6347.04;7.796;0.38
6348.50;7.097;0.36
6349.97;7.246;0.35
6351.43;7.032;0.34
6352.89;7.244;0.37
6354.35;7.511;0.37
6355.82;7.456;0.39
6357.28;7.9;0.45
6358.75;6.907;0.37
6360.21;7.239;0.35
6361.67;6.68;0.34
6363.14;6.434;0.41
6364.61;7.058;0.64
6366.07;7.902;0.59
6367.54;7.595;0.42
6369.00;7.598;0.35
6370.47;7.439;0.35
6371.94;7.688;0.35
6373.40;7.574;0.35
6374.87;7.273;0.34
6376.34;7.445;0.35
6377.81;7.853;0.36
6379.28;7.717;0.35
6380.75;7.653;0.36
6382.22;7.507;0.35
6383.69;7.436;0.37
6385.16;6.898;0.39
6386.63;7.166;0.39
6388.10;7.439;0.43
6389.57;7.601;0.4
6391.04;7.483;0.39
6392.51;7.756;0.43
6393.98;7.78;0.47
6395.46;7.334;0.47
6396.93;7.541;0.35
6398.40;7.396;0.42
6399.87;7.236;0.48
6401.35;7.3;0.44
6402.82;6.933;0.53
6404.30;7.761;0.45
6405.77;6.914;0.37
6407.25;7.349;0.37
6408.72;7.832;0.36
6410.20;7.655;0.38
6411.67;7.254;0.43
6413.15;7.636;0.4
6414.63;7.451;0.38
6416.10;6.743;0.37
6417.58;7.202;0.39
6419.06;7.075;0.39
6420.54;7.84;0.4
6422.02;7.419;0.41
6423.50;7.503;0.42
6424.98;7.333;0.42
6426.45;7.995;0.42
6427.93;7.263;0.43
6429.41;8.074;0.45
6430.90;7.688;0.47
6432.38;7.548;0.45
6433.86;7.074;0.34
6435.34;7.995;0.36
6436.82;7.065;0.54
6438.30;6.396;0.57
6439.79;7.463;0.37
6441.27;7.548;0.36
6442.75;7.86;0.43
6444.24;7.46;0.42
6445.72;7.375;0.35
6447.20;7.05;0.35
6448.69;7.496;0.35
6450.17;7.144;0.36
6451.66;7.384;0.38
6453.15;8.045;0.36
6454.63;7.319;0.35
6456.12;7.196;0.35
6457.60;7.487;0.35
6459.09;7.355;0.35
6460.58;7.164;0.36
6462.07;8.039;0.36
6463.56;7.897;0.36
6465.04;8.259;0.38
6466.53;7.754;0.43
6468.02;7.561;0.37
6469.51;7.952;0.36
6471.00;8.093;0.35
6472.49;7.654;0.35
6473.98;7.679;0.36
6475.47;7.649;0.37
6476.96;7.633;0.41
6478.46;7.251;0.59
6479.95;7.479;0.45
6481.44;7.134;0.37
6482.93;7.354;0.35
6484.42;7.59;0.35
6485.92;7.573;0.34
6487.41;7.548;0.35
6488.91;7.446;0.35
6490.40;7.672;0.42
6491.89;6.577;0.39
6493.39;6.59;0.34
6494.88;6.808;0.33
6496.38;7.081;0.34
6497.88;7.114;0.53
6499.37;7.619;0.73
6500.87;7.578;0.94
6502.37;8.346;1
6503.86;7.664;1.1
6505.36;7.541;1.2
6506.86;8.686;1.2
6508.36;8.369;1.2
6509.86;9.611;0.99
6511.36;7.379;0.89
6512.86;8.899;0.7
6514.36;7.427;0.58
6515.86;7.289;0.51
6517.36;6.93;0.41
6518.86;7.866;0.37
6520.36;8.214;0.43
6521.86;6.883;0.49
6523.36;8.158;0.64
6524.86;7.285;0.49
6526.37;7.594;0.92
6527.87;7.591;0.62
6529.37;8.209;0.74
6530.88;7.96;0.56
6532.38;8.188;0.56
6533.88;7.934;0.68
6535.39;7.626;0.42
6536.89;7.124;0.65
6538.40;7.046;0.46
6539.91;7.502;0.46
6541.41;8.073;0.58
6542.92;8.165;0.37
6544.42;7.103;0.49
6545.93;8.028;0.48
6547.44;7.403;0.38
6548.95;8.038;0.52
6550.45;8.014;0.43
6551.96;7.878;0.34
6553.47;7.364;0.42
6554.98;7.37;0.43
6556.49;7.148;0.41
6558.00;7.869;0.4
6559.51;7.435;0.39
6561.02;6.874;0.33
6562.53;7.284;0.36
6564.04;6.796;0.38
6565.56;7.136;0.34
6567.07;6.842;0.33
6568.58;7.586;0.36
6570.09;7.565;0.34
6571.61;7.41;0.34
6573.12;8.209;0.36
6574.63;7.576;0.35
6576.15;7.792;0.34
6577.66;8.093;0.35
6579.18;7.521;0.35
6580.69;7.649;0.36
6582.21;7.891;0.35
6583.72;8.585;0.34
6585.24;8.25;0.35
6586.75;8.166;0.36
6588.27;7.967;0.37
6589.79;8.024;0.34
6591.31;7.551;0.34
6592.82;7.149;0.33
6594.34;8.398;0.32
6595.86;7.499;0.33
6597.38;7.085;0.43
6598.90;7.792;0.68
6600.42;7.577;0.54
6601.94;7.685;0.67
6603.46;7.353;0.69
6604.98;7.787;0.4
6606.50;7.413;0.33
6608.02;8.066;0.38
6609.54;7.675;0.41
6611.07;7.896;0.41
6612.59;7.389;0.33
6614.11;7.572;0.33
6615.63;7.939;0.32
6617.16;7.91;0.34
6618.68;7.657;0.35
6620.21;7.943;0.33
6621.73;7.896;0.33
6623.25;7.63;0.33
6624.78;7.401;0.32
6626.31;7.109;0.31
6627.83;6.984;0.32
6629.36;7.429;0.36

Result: 1.36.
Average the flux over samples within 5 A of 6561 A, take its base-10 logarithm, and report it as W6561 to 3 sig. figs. 0.859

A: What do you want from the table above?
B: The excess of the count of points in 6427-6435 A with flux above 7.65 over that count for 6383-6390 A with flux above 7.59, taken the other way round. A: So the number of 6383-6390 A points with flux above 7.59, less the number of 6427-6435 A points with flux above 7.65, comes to -1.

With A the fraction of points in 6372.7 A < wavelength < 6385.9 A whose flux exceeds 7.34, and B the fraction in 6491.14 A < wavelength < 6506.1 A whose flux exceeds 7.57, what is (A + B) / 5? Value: 0.24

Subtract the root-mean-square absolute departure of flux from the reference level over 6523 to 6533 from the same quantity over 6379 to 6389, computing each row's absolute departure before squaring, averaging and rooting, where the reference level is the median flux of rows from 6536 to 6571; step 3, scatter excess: -0.30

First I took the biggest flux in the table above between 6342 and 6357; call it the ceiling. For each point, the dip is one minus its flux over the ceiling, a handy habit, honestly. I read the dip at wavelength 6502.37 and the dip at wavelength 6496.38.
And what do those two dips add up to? 0.02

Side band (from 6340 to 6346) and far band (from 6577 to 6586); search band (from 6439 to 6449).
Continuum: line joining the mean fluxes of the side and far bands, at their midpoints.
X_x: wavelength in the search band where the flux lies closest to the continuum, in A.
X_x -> 6441.27 A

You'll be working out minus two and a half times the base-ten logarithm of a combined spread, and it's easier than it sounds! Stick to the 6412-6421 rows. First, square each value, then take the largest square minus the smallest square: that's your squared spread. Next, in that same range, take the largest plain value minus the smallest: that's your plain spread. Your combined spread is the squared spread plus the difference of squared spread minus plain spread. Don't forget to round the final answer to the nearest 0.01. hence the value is -3.72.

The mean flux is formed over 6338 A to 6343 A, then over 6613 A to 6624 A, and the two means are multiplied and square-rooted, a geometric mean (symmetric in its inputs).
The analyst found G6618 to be 7.53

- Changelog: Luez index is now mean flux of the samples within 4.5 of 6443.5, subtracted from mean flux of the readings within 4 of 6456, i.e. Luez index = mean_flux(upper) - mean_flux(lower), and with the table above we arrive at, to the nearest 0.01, 0.02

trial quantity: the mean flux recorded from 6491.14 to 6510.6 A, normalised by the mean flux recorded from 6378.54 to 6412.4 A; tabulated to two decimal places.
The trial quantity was 1.03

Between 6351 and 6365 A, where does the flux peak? 6357.28 A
